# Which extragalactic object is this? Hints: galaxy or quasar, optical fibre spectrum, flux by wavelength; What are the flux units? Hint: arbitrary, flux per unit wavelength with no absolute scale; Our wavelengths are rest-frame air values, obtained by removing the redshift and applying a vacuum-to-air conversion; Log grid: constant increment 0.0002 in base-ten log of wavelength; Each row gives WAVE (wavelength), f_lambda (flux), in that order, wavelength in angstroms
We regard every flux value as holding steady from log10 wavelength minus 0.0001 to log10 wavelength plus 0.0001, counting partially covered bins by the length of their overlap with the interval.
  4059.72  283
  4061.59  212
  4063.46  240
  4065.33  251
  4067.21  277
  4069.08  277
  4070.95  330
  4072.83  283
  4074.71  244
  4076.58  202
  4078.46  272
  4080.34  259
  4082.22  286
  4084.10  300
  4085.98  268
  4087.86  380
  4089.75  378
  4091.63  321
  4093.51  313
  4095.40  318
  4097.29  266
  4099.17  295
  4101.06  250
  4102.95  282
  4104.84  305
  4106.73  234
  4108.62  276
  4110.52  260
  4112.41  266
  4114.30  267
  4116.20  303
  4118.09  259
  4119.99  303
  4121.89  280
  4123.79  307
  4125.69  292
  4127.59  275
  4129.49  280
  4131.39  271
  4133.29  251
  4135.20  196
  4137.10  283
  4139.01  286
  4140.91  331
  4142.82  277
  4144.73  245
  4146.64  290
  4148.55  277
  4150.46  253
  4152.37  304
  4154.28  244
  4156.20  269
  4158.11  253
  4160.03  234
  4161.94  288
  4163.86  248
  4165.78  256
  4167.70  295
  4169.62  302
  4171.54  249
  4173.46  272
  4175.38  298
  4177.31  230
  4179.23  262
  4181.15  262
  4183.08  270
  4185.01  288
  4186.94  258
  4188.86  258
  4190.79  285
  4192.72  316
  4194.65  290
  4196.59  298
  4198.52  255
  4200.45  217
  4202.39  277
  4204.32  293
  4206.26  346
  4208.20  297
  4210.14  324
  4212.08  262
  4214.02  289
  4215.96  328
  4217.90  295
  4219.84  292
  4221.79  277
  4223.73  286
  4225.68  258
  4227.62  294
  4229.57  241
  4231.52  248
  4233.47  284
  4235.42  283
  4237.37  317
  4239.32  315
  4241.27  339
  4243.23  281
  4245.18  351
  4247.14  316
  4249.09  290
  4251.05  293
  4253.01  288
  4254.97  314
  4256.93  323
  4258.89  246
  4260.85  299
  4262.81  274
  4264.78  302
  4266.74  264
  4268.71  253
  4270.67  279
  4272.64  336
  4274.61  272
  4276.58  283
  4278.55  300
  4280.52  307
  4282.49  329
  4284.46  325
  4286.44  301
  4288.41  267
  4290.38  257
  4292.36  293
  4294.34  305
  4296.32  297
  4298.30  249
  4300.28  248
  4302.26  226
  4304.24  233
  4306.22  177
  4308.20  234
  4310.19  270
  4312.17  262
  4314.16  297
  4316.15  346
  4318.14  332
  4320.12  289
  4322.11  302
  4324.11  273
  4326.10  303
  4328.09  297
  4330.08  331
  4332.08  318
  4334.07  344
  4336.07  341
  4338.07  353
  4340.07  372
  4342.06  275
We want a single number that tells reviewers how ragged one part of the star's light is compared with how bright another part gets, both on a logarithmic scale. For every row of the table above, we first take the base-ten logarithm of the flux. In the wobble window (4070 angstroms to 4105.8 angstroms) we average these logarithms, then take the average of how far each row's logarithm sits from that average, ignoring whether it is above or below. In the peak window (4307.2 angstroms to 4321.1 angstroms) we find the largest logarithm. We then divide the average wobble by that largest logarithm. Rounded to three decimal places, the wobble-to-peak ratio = 0.019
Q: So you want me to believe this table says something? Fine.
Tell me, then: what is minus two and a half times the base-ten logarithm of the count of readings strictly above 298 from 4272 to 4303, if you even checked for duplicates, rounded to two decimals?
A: -2.11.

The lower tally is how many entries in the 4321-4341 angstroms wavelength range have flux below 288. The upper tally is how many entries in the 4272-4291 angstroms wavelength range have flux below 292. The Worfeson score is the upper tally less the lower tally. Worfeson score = 3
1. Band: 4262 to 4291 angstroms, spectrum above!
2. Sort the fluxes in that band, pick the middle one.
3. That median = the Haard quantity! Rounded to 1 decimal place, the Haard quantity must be 283.0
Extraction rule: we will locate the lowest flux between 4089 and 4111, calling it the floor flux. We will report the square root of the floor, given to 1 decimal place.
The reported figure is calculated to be 15.3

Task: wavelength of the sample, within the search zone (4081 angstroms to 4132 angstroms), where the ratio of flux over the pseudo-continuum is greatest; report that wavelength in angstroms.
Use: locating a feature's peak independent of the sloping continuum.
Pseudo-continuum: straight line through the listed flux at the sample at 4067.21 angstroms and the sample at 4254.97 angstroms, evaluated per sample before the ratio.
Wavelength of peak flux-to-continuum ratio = 4087.86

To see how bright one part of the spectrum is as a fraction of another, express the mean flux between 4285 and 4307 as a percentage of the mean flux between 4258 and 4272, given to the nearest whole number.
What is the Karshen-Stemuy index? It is 95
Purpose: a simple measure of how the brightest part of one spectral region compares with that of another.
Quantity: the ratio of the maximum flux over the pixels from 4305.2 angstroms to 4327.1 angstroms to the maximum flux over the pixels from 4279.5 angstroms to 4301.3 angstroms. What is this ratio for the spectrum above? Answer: 1.05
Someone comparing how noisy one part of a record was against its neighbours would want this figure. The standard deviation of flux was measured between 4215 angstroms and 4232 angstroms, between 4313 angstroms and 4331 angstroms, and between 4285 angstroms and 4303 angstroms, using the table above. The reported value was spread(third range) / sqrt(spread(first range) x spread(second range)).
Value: 1.1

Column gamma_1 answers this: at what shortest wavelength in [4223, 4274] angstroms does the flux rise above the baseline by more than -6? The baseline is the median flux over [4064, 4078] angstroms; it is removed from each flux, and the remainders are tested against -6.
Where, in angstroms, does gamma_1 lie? 4223.73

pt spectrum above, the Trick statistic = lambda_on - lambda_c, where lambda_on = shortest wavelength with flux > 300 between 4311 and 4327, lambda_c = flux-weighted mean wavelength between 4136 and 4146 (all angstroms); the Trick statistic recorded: 175.4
